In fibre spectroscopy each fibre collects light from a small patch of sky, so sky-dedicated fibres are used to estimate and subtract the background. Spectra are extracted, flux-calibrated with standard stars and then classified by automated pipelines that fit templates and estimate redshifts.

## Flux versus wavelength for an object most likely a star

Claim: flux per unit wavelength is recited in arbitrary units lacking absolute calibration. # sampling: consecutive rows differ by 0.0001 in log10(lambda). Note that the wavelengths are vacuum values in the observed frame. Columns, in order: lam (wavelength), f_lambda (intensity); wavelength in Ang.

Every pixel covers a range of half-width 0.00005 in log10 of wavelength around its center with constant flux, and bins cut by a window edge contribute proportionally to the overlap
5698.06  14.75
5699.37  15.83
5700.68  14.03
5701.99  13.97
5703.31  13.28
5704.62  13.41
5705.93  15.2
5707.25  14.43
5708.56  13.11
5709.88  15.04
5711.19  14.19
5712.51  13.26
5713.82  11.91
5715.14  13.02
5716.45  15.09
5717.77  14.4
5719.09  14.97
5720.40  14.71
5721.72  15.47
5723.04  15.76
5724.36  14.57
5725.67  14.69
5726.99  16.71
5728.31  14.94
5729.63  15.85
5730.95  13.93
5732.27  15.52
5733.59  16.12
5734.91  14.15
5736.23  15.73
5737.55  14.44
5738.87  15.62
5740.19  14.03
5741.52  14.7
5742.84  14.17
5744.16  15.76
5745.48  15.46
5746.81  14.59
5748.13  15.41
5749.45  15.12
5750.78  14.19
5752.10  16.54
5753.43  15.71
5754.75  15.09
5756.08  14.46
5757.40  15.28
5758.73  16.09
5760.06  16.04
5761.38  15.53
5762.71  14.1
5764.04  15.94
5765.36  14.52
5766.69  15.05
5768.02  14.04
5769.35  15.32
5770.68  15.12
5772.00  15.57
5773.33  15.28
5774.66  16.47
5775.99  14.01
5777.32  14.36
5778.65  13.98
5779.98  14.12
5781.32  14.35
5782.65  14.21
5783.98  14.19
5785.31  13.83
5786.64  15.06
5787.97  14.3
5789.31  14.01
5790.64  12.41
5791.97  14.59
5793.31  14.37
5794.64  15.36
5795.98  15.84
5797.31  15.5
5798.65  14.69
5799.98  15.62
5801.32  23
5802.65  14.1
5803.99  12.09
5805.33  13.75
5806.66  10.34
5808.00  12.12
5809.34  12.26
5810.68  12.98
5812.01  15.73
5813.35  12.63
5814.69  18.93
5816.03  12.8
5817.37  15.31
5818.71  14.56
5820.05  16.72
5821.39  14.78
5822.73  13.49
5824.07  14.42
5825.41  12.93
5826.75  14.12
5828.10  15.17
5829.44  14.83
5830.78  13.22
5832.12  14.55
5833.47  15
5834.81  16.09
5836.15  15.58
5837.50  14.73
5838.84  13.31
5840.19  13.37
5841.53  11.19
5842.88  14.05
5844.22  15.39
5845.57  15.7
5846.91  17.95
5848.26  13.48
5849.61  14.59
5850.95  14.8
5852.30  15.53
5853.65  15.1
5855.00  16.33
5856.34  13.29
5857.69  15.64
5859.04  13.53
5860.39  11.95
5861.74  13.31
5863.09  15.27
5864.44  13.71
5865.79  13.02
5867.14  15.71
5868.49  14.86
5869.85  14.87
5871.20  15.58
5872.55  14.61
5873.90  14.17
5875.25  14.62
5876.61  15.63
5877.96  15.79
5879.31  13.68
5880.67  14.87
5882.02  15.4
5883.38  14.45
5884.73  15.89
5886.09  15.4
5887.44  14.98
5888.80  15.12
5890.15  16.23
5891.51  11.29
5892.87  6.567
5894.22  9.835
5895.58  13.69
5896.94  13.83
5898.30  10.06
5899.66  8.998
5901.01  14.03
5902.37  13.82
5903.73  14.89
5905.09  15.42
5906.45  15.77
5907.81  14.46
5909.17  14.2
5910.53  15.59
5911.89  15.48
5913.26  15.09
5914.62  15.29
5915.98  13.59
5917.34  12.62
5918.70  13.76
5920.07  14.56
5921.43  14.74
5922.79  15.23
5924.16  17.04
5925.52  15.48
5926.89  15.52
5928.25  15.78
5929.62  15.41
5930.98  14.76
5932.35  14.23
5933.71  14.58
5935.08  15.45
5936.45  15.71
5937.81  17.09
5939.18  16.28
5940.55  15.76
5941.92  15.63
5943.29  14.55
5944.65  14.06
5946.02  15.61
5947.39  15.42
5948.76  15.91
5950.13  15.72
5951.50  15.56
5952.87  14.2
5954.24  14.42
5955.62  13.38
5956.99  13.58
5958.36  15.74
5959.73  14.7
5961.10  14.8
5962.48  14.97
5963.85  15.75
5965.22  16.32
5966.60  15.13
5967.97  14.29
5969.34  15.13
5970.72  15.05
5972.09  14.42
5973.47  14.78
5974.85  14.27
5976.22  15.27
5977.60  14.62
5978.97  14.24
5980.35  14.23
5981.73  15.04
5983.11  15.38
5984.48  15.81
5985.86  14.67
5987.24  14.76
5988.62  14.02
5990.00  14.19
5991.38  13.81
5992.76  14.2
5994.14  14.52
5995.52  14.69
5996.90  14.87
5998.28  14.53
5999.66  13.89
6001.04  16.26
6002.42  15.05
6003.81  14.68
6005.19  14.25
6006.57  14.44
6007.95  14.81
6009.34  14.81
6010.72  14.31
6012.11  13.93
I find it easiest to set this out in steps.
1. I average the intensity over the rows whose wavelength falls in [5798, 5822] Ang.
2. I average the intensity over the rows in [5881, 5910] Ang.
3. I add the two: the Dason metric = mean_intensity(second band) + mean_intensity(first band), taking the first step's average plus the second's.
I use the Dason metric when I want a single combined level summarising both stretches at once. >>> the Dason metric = 28.1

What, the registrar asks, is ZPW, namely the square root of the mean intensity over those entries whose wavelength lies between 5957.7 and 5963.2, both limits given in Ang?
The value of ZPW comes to 3.88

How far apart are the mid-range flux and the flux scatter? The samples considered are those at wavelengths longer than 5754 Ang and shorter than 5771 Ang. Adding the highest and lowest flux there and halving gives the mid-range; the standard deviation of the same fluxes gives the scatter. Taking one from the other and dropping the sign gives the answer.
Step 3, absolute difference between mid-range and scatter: 14.4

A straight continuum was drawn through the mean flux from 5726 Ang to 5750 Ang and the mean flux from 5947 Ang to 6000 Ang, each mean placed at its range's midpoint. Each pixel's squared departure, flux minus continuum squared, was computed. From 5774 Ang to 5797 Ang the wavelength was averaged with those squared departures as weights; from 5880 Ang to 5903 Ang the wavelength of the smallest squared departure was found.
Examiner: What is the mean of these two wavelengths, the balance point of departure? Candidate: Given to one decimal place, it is 5833.1 Ang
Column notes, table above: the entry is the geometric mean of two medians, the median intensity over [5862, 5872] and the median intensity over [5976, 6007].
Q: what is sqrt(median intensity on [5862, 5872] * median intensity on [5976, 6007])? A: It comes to 14.7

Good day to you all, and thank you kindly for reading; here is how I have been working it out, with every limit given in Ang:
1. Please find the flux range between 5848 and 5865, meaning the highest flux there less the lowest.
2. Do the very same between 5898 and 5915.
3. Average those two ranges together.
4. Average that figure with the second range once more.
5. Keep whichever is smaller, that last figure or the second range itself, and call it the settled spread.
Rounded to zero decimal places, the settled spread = 6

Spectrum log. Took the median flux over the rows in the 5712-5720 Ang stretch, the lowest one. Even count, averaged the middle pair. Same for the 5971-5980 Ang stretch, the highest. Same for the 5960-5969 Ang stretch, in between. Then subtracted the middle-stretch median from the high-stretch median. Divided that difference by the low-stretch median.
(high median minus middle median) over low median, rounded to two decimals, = -0.04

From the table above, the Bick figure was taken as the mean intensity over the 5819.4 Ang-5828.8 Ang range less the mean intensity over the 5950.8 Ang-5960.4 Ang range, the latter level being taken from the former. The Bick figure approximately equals 0.0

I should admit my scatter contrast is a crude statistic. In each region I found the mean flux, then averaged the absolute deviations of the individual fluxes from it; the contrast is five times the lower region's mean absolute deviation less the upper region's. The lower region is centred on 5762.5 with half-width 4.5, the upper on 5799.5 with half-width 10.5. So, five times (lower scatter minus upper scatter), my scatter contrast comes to -5.4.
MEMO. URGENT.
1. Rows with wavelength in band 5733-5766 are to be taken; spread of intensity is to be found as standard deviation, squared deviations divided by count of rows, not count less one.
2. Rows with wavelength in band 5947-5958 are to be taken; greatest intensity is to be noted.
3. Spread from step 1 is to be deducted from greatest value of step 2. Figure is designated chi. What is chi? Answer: 15.2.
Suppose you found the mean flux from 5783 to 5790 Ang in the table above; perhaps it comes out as 14.28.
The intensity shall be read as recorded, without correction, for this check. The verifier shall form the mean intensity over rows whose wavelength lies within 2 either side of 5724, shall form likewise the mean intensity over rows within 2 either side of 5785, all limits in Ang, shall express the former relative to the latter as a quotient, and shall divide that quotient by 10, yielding 0.105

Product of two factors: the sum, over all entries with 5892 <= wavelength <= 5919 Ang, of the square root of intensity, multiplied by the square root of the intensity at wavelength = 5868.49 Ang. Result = 280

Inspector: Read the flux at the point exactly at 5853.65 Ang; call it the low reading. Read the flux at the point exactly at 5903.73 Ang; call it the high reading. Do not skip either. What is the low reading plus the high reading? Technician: 30.0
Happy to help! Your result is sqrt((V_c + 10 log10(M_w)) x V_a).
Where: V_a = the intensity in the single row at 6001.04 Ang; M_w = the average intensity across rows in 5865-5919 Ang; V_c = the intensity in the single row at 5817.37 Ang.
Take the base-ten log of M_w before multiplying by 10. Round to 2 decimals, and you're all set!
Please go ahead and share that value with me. 20.87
